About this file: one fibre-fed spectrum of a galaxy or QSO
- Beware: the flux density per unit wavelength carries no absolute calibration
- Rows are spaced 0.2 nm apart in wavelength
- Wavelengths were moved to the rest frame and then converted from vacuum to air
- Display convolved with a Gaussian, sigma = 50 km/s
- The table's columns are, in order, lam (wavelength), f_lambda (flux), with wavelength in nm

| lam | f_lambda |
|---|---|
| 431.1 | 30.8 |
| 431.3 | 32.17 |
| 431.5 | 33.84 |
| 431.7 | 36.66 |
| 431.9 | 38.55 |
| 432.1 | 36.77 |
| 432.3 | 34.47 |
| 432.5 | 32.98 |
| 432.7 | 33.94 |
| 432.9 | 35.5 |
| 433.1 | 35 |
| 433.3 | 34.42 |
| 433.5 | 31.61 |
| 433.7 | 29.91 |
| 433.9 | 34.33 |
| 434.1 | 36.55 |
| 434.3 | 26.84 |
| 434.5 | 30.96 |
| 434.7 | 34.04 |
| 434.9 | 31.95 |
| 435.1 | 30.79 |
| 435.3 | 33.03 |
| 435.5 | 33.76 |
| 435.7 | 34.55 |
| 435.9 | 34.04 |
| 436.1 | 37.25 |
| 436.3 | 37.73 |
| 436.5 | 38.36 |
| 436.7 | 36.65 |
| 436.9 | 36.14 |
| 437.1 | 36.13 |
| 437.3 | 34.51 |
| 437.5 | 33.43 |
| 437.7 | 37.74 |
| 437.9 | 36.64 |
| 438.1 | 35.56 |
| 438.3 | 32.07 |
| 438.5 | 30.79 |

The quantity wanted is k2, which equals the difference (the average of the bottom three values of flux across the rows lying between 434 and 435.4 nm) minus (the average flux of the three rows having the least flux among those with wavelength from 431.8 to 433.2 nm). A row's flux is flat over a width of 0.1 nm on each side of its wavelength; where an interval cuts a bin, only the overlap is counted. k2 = -4.3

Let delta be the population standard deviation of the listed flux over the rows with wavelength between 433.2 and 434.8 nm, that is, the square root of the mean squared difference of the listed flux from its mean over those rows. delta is 2.9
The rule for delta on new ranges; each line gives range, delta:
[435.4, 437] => 1.6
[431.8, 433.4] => 1.6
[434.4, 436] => 1.4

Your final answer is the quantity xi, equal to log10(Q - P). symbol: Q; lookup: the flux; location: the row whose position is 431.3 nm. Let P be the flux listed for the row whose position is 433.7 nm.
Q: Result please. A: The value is 0.4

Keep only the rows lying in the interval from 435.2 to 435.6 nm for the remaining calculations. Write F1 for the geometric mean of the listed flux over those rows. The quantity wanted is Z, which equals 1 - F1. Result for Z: -32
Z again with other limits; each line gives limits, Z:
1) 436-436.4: -36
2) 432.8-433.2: -34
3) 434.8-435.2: -30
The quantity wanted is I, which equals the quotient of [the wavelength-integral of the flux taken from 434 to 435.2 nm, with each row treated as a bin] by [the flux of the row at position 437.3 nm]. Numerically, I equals 1.11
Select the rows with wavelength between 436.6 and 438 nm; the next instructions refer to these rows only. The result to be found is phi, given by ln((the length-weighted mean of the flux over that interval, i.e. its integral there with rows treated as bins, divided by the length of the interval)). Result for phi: 3.58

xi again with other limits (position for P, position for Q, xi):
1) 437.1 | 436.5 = 0.3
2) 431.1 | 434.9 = 0.1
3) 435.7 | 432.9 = 0.0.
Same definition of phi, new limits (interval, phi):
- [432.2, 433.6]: 3.53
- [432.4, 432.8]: 3.51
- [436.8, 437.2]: 3.59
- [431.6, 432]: 3.63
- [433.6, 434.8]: 3.47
